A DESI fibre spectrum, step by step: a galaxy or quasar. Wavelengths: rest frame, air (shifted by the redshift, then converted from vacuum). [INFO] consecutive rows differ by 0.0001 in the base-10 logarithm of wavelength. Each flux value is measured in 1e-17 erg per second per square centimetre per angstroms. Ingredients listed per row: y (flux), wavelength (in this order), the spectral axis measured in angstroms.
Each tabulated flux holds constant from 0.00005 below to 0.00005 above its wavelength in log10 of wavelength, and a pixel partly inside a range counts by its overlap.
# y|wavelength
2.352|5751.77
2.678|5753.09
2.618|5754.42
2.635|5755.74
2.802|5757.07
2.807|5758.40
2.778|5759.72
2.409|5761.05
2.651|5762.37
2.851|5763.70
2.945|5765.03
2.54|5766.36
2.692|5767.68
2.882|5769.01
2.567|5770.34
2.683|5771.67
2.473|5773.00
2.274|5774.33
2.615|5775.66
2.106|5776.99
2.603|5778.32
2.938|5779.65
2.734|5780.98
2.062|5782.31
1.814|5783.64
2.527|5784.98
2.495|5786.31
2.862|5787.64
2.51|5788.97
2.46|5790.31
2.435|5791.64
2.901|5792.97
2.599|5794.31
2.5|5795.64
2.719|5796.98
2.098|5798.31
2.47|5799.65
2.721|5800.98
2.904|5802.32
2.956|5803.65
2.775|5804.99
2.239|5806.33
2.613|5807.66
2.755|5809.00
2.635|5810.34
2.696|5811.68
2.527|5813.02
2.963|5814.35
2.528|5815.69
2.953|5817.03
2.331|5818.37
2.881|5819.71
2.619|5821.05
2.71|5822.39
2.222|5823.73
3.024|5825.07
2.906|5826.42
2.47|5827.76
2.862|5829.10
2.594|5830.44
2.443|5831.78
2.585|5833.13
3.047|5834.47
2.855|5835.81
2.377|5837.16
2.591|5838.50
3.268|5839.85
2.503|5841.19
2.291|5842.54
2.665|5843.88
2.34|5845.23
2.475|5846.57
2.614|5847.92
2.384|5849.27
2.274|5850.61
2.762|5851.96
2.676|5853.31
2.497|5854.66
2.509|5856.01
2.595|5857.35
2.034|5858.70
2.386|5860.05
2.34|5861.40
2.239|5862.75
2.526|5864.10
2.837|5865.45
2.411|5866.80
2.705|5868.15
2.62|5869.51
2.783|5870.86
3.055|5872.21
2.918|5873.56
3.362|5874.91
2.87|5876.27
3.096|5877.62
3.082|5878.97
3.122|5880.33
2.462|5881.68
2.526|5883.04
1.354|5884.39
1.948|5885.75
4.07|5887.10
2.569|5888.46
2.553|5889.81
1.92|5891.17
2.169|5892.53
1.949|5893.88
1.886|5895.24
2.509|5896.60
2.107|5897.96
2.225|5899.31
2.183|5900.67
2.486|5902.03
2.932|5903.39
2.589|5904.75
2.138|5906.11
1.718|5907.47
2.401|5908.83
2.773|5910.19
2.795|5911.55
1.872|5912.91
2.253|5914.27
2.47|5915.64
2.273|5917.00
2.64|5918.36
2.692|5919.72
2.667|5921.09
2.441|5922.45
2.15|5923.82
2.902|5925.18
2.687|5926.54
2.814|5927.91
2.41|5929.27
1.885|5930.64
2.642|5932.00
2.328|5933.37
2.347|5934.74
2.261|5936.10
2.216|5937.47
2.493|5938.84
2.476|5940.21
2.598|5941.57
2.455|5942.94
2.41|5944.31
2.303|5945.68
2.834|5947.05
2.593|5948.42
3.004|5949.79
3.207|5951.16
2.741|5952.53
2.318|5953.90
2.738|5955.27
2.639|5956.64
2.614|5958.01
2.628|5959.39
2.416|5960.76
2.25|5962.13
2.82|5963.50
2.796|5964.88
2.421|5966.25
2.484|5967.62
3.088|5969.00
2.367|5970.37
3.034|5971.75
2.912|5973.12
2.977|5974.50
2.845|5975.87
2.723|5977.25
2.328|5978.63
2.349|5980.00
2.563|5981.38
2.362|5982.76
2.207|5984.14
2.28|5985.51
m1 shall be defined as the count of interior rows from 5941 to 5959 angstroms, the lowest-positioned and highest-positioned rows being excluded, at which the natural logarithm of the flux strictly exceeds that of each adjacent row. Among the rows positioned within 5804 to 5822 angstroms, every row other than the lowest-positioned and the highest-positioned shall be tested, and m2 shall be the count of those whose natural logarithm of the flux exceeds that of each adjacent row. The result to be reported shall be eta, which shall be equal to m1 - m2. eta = -2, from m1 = 3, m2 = 5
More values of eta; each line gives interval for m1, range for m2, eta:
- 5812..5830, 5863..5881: 0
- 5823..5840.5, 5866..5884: -2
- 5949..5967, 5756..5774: 0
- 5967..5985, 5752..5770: 2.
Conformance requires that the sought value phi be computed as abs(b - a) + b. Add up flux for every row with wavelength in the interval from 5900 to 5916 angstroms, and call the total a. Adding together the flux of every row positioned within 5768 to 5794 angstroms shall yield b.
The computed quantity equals 67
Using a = 29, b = 48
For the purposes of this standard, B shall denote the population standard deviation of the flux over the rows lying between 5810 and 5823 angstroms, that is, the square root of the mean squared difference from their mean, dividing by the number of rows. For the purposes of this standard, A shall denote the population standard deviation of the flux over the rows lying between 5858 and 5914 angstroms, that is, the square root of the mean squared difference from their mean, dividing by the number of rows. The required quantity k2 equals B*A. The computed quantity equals 0.095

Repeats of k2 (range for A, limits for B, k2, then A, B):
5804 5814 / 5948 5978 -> 0.044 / 0.169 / 0.259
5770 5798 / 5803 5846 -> 0.069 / 0.270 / 0.256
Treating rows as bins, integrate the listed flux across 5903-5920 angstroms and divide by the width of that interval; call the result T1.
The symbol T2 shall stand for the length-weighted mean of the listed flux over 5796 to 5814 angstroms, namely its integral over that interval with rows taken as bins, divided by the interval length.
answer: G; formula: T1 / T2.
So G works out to 0.92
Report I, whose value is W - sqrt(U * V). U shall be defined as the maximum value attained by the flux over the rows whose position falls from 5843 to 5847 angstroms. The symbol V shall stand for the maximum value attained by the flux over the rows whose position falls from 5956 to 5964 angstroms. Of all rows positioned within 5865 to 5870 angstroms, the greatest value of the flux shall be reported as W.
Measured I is 0.10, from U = 2.665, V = 2.82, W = 2.837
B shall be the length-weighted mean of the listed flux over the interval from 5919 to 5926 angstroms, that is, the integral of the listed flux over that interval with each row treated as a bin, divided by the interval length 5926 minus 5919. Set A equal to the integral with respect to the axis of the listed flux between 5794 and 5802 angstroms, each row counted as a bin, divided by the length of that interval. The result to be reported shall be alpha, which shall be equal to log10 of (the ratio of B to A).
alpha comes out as 0.007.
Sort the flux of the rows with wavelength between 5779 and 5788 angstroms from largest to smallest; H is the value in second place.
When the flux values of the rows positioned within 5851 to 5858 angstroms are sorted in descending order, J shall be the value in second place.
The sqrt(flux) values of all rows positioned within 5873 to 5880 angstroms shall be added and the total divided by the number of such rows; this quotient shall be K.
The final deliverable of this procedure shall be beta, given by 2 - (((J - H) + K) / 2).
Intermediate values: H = 2.862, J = 2.676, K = 1.75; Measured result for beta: 1.22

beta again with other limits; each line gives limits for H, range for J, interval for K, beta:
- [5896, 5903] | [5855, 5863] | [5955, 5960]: 1.17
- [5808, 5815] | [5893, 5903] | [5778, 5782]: 1.30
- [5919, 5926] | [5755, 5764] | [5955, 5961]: 1.14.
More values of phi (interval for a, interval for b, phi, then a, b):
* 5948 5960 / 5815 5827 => 24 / 24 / 24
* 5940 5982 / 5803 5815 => 82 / 82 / 24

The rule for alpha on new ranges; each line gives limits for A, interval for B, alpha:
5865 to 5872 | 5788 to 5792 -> -0.032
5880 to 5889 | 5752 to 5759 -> 0.021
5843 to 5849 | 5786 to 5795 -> 0.018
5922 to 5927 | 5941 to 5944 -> -0.007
